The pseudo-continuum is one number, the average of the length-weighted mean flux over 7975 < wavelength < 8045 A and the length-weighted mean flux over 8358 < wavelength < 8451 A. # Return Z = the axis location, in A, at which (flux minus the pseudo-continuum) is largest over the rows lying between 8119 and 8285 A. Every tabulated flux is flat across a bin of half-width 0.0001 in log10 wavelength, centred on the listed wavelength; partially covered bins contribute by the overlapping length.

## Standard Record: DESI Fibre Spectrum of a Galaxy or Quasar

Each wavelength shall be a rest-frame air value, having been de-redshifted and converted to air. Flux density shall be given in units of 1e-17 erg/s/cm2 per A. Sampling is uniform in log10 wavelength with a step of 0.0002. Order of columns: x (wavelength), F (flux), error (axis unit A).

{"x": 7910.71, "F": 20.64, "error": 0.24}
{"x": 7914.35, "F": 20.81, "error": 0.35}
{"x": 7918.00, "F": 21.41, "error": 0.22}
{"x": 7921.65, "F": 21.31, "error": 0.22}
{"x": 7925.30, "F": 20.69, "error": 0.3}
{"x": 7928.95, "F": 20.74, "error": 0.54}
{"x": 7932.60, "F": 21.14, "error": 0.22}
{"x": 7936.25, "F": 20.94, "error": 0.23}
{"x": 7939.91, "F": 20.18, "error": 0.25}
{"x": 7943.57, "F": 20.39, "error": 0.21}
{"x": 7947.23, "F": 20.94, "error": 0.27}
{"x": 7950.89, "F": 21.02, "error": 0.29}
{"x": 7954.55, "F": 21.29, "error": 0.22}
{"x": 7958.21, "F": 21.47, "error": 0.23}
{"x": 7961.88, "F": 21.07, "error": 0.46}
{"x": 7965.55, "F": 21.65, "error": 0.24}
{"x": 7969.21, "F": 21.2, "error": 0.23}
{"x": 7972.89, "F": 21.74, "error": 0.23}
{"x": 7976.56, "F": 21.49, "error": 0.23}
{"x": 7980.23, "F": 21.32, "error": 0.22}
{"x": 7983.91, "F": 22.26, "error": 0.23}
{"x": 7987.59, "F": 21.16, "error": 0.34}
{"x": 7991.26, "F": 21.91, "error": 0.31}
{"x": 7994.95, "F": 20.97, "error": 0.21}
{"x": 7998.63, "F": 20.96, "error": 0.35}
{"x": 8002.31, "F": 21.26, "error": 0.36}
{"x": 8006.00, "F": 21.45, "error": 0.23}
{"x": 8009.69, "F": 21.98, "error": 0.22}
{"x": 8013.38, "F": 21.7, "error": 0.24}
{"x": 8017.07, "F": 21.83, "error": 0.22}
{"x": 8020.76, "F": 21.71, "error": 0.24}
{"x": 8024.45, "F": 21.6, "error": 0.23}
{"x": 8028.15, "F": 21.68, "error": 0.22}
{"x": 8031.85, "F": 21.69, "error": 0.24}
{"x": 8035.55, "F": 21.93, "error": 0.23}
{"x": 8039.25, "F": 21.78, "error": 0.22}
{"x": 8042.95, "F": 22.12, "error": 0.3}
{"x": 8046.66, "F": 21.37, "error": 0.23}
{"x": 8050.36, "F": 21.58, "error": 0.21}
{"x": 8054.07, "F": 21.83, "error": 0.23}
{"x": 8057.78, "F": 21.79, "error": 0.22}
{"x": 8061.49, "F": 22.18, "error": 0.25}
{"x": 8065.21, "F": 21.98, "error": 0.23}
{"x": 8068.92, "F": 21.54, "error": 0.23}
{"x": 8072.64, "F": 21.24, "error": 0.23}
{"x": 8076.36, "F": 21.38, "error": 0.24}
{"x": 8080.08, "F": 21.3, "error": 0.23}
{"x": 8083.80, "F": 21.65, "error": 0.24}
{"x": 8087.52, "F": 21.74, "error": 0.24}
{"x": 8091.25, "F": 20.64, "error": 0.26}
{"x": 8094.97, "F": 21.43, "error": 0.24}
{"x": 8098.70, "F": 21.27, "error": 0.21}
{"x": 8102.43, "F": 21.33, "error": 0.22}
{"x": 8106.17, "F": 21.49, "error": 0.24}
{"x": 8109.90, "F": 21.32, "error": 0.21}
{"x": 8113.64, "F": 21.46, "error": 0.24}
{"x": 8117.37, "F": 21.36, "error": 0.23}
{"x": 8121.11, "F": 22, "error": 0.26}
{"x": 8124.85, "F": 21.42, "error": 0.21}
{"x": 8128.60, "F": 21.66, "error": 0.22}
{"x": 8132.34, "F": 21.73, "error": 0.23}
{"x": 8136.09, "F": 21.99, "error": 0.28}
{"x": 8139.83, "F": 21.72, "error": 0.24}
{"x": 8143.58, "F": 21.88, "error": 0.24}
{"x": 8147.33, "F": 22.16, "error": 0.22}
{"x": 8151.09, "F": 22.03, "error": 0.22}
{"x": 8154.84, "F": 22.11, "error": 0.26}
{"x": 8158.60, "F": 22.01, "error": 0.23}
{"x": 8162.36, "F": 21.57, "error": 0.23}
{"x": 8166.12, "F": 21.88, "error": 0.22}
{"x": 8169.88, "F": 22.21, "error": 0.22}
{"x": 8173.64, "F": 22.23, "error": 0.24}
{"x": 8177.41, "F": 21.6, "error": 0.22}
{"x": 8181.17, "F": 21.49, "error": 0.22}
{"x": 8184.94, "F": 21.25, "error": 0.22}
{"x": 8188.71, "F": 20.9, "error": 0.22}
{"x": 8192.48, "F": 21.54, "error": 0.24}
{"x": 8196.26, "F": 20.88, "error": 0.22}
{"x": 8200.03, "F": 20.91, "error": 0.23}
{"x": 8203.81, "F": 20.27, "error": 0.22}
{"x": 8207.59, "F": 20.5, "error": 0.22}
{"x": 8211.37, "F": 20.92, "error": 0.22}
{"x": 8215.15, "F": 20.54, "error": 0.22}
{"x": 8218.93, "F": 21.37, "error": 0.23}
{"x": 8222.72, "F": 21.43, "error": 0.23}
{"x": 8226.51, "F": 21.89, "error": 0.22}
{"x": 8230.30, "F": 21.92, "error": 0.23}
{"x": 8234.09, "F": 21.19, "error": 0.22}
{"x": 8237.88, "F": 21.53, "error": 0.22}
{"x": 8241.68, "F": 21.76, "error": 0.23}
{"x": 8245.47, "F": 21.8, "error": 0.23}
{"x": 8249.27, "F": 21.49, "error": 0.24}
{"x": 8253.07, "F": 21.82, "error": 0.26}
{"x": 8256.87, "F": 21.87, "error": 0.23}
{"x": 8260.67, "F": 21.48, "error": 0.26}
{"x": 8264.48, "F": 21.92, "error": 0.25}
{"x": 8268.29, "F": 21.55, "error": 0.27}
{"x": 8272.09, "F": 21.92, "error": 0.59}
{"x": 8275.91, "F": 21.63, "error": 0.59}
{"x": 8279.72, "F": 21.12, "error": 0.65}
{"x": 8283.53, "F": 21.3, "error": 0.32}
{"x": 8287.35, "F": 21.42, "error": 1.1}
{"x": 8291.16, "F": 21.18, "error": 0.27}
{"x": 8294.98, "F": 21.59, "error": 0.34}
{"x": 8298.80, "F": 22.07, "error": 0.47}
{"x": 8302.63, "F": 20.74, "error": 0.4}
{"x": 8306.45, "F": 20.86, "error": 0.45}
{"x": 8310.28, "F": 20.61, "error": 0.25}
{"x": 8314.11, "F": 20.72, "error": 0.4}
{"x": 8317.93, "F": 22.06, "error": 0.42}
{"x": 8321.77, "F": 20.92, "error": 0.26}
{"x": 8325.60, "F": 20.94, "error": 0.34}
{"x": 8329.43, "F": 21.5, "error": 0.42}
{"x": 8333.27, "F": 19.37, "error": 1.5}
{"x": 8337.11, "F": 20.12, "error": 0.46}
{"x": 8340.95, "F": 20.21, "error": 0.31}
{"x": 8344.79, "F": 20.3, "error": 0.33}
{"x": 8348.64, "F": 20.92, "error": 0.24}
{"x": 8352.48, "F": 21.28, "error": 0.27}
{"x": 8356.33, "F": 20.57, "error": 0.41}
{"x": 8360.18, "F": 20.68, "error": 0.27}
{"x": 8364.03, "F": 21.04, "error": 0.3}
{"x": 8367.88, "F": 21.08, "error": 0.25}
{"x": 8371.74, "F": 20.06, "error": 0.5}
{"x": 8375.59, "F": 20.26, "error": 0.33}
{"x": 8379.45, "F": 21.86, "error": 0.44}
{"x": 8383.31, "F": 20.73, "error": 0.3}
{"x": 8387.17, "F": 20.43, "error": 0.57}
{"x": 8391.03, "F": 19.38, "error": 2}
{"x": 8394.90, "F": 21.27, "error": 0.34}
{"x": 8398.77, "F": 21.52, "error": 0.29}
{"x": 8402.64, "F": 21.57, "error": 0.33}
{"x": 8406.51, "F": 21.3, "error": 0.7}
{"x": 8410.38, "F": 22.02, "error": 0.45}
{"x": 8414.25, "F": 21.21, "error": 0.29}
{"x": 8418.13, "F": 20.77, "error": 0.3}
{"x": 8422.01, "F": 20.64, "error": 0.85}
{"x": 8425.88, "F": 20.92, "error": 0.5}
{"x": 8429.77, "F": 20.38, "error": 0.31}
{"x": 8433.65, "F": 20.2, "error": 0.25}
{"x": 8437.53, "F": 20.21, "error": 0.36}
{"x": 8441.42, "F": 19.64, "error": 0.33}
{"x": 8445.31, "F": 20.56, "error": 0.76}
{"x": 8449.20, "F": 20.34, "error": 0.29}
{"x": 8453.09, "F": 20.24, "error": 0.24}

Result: 8173.64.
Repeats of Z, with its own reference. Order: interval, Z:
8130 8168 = 8147.33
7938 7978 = 7972.89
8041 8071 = 8061.49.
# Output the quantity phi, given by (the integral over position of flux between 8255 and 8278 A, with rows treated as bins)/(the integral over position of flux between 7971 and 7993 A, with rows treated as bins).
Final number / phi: 1.05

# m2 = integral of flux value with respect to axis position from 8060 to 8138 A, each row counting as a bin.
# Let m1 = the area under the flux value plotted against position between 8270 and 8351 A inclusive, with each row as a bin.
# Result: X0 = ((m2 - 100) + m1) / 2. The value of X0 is 1641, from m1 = 1703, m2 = 1679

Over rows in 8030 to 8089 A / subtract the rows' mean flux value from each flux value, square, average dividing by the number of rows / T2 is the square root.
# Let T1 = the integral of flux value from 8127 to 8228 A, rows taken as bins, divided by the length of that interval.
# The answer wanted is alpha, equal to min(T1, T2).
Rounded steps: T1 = 21.5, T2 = 0.27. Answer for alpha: 0.27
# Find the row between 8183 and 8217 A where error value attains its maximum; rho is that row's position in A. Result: 8192.48 A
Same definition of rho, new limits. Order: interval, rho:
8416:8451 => 8422.01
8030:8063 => 8042.95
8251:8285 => 8279.72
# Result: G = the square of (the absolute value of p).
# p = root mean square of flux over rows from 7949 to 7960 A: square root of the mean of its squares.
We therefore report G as 452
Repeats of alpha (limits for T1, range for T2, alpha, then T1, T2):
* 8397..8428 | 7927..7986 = 0.49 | 21.2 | 0.49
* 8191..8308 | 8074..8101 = 0.33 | 21.4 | 0.33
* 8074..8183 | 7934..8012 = 0.48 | 21.7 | 0.48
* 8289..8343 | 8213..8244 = 0.42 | 20.9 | 0.42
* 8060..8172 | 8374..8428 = 0.67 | 21.7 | 0.67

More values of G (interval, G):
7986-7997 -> 456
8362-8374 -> 430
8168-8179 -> 485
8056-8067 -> 483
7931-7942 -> 431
